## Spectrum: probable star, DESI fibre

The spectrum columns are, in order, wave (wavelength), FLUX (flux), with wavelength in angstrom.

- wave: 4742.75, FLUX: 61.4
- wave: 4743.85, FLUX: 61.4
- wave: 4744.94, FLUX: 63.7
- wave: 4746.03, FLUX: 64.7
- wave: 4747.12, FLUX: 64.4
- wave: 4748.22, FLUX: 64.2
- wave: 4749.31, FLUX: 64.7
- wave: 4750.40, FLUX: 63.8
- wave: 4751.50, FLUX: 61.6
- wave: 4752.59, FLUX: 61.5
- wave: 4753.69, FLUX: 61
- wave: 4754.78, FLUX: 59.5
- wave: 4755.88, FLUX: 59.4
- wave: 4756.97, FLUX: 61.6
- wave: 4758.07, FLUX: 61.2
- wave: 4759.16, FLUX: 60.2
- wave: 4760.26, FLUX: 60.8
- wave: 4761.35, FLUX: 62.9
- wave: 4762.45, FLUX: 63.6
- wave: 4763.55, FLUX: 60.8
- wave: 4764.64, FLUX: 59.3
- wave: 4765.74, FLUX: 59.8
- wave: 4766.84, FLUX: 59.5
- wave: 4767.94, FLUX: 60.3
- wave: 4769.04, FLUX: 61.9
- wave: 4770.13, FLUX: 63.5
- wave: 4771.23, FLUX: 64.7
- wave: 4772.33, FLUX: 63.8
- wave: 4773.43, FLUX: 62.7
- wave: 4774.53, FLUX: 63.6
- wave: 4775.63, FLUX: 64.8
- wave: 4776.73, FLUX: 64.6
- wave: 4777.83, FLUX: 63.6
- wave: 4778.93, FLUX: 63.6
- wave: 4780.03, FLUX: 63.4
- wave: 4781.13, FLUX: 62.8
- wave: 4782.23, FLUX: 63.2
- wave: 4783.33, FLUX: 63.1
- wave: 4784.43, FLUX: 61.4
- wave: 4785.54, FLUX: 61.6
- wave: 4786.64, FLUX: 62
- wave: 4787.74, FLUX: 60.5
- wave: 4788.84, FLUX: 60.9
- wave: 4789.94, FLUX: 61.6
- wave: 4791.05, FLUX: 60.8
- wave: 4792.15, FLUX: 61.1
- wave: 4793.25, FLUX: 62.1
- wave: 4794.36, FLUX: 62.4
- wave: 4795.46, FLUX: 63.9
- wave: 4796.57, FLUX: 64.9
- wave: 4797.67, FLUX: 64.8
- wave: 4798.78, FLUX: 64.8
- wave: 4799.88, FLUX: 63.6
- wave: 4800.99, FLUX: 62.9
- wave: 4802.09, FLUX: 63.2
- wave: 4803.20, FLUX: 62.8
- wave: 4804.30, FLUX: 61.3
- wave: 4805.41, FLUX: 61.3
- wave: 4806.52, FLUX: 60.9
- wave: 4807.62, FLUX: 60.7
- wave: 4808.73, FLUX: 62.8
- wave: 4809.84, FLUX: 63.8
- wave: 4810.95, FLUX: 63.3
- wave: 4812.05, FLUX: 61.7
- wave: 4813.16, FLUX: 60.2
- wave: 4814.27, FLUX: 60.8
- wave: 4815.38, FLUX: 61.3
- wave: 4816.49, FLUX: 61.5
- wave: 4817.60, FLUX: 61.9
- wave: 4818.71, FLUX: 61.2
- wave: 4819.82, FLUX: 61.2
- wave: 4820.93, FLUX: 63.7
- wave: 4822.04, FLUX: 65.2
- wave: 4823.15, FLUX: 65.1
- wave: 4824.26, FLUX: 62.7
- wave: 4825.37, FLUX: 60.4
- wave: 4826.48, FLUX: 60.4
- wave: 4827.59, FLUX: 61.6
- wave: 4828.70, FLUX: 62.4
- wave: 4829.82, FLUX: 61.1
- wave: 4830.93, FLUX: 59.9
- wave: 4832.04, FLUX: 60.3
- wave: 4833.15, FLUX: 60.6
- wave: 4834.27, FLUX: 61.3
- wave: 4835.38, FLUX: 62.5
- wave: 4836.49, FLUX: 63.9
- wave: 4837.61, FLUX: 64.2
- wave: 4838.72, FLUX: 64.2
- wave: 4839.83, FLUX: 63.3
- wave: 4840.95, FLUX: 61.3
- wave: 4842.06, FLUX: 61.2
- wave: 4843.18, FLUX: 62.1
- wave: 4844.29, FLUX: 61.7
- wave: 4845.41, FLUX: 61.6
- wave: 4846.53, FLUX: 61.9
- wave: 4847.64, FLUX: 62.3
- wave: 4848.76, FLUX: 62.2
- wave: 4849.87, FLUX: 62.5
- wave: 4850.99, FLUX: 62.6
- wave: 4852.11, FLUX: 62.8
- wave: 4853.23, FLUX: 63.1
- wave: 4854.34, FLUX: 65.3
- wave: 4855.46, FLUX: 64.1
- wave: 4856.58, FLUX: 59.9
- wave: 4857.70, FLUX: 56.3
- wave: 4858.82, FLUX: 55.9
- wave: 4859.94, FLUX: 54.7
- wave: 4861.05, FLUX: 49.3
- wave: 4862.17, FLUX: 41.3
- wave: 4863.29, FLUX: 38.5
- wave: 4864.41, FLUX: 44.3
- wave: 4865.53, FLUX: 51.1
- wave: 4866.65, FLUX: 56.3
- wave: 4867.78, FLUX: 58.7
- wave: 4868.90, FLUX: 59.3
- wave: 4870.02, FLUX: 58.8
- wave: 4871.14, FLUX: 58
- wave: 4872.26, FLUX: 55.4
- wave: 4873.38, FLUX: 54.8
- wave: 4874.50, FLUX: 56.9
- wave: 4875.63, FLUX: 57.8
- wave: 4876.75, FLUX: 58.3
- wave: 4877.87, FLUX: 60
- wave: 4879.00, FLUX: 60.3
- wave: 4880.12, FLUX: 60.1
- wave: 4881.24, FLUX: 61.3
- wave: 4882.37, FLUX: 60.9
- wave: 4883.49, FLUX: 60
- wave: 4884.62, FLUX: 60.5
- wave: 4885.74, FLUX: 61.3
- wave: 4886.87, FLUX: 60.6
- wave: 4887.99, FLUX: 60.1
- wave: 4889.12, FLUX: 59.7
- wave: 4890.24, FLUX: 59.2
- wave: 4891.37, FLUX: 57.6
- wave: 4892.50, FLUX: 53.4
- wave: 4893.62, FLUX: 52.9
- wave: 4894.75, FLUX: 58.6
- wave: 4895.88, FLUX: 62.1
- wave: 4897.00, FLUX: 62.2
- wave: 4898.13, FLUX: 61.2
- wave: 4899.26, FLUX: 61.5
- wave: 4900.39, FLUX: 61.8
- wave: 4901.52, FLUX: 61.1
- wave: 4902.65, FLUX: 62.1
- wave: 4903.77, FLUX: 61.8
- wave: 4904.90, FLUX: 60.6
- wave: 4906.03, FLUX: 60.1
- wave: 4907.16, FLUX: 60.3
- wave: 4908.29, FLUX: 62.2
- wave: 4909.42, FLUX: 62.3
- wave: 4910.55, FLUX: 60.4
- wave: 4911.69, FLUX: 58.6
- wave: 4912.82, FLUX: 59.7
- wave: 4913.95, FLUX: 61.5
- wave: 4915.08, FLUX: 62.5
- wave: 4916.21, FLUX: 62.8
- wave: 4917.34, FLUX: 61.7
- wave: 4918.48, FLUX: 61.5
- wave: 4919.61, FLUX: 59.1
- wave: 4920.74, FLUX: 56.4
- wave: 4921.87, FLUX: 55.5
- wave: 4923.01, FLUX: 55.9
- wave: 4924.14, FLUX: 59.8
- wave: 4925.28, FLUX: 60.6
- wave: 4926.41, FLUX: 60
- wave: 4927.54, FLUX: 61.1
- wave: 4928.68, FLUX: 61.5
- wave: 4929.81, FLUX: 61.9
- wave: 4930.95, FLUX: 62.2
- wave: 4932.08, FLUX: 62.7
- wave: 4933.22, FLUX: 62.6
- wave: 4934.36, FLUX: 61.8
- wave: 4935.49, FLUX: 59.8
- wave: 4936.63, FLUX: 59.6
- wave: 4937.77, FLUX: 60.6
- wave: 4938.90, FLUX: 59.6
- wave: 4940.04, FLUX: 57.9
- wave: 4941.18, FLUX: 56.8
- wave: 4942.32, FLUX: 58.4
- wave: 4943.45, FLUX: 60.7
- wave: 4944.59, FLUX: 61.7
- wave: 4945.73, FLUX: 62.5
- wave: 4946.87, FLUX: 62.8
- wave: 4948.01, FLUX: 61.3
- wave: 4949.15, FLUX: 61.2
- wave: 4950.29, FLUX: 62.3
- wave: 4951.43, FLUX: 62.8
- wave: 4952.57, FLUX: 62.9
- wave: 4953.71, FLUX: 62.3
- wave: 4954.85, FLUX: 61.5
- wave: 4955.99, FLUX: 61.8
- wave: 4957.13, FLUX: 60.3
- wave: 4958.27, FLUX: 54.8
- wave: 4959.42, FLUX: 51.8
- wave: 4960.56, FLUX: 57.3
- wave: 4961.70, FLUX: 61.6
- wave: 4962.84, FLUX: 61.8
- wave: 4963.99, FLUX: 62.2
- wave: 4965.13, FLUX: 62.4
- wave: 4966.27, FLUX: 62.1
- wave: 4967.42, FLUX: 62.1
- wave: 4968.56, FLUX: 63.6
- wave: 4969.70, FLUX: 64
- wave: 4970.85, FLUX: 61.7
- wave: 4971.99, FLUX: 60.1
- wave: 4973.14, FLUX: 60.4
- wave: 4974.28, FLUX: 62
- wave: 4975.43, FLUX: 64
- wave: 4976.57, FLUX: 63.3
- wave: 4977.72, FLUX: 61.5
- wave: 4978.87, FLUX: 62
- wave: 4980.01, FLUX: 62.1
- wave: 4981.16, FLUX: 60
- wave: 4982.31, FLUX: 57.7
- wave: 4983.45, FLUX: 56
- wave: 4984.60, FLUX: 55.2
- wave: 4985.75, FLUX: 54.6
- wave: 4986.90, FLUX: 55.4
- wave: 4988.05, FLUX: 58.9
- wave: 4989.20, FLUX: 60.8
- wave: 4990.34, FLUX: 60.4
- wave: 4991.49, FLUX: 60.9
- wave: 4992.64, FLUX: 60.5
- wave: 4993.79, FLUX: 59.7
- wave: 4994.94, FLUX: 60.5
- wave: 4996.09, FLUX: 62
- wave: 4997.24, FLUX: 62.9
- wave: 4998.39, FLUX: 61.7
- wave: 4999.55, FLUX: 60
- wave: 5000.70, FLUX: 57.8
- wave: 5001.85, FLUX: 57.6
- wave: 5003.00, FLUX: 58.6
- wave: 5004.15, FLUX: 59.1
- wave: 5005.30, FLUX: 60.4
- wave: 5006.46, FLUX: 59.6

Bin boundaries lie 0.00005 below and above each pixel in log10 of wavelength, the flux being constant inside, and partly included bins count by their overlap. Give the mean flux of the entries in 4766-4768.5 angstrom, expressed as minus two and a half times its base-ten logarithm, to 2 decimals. -4.44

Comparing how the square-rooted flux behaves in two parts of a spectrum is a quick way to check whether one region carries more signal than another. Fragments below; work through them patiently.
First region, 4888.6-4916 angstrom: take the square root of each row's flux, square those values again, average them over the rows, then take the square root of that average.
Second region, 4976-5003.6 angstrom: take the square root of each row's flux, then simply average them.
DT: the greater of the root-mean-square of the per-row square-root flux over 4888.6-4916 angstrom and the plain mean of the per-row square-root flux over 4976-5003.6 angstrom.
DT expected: 7.76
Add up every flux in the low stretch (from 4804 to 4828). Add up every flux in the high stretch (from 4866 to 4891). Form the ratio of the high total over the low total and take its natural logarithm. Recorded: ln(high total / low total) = -0.05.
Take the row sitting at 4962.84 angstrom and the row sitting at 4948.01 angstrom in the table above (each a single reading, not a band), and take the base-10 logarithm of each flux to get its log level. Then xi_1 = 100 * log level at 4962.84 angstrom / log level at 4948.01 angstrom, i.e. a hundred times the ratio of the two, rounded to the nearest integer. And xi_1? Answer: 100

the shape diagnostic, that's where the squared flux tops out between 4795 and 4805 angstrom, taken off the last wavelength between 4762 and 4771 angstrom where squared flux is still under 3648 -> -28.6 angstrom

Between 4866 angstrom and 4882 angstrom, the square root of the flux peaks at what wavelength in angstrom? 4881.24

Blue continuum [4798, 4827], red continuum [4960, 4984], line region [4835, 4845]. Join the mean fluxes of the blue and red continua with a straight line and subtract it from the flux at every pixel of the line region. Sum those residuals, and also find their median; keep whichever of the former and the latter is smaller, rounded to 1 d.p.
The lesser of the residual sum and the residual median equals 0.4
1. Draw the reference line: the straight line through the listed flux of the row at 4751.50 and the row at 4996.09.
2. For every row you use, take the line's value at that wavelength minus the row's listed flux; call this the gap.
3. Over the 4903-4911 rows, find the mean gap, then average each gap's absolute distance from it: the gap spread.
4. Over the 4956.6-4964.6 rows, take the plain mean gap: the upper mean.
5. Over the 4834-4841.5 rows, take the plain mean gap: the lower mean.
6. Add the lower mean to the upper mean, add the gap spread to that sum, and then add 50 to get 53.0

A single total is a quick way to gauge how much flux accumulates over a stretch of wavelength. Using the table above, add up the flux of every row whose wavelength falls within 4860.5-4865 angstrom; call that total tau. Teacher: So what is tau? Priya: 173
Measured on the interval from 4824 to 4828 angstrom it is 245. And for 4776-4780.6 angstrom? 255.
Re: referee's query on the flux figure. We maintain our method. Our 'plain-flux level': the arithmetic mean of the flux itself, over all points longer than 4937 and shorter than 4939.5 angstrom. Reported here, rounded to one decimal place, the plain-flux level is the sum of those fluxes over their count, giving 60.1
